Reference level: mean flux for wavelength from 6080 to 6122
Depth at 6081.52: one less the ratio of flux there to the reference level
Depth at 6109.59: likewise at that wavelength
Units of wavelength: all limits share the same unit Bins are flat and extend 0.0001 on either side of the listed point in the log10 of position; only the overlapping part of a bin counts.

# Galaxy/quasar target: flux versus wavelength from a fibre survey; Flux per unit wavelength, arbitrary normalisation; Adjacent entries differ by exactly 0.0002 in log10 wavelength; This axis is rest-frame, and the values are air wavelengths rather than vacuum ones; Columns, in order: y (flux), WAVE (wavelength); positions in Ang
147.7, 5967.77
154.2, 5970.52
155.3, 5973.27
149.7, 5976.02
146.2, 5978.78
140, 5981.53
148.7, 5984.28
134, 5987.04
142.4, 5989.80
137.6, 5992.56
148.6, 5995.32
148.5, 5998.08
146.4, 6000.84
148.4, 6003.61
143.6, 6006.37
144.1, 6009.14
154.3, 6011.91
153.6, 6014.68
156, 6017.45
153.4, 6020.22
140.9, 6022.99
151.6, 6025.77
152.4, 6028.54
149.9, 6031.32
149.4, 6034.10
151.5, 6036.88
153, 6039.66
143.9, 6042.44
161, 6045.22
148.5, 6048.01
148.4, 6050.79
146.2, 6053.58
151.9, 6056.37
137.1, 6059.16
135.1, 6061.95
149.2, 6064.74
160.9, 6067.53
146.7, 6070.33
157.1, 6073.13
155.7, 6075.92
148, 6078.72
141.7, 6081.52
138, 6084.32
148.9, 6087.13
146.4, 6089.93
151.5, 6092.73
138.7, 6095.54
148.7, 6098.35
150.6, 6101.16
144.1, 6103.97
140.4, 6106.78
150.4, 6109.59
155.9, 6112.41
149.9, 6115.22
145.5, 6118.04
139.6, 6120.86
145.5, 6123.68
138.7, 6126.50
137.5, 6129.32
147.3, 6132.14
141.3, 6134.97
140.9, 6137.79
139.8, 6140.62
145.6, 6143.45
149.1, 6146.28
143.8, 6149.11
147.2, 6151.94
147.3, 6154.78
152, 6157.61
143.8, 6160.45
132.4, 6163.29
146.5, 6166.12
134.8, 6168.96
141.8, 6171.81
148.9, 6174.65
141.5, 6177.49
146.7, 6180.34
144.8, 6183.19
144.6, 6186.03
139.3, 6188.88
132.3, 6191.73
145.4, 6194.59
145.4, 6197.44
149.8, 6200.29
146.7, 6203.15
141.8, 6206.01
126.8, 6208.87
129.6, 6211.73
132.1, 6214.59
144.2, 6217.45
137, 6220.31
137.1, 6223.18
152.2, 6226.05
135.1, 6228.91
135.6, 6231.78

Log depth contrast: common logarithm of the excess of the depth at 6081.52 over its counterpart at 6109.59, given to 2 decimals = -1.22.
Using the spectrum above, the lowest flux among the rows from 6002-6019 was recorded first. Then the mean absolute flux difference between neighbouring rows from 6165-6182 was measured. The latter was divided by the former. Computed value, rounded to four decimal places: 0.0535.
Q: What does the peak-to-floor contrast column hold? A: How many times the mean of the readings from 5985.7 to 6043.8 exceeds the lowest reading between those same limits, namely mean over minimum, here 1.10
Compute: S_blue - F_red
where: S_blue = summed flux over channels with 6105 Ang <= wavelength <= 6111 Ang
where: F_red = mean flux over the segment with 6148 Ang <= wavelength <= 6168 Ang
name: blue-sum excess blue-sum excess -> 146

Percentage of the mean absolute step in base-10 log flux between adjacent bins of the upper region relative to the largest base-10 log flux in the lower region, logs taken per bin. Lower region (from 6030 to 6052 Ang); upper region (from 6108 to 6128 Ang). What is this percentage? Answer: 0.77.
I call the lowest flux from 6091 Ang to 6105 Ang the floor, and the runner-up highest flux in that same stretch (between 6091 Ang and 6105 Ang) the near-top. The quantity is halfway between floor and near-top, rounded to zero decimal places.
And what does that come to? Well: 145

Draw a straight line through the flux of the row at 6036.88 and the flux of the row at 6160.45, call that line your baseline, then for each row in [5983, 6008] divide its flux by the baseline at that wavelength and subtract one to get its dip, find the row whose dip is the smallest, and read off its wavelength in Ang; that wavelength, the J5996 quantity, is 5987.04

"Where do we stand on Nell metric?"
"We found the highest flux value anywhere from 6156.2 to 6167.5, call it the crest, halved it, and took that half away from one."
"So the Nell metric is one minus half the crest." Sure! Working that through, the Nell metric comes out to -75.0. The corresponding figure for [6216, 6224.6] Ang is -71.1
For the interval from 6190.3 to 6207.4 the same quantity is -73.9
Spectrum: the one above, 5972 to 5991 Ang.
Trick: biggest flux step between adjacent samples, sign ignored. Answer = 15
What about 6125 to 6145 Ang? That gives 10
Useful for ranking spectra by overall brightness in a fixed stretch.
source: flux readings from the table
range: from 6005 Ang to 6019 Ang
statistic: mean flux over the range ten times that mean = 1503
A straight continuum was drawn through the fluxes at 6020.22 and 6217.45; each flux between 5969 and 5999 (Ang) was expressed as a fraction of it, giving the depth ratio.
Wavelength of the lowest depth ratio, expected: 5987.04 Ang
